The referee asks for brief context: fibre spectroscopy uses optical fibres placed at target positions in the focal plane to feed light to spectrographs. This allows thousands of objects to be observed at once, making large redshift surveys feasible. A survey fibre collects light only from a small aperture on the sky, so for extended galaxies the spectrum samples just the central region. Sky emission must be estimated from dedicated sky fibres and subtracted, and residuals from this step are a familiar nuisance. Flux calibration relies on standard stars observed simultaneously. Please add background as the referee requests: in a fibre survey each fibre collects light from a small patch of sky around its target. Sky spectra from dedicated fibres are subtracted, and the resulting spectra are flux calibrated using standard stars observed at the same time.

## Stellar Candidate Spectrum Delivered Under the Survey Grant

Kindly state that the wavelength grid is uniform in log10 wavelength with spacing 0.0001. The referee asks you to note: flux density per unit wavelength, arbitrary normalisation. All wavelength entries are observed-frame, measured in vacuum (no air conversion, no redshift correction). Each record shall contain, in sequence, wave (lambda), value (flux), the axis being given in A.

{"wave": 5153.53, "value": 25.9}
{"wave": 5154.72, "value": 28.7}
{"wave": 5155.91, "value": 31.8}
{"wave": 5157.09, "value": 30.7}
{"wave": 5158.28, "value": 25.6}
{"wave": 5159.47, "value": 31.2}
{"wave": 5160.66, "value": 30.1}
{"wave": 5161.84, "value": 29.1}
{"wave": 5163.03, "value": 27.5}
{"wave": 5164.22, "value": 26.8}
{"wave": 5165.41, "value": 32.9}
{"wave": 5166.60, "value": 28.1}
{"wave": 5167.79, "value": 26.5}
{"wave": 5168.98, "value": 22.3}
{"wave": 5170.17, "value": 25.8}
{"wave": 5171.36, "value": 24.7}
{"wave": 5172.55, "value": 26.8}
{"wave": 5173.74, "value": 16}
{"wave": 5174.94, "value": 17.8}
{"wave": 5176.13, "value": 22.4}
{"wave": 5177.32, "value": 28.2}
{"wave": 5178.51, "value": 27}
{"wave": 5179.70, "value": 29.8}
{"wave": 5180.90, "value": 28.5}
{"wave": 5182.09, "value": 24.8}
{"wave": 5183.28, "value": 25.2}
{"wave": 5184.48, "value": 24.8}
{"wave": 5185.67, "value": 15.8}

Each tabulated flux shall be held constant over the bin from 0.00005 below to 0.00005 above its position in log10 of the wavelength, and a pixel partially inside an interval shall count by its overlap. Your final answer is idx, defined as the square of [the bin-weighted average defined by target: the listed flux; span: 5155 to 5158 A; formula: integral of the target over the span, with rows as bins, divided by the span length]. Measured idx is 925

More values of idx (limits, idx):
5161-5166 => 850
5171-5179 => 537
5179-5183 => 756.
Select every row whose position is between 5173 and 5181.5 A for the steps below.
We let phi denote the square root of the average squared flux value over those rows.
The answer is 24.8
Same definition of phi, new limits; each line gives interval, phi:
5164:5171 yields 27.3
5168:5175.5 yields 22.6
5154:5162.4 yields 29.7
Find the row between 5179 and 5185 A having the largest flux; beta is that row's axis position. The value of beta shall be 5179.70 A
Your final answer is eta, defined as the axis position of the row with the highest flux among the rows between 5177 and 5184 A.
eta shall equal 5179.70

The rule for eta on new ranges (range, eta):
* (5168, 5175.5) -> 5172.55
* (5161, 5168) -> 5165.41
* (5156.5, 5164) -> 5159.47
